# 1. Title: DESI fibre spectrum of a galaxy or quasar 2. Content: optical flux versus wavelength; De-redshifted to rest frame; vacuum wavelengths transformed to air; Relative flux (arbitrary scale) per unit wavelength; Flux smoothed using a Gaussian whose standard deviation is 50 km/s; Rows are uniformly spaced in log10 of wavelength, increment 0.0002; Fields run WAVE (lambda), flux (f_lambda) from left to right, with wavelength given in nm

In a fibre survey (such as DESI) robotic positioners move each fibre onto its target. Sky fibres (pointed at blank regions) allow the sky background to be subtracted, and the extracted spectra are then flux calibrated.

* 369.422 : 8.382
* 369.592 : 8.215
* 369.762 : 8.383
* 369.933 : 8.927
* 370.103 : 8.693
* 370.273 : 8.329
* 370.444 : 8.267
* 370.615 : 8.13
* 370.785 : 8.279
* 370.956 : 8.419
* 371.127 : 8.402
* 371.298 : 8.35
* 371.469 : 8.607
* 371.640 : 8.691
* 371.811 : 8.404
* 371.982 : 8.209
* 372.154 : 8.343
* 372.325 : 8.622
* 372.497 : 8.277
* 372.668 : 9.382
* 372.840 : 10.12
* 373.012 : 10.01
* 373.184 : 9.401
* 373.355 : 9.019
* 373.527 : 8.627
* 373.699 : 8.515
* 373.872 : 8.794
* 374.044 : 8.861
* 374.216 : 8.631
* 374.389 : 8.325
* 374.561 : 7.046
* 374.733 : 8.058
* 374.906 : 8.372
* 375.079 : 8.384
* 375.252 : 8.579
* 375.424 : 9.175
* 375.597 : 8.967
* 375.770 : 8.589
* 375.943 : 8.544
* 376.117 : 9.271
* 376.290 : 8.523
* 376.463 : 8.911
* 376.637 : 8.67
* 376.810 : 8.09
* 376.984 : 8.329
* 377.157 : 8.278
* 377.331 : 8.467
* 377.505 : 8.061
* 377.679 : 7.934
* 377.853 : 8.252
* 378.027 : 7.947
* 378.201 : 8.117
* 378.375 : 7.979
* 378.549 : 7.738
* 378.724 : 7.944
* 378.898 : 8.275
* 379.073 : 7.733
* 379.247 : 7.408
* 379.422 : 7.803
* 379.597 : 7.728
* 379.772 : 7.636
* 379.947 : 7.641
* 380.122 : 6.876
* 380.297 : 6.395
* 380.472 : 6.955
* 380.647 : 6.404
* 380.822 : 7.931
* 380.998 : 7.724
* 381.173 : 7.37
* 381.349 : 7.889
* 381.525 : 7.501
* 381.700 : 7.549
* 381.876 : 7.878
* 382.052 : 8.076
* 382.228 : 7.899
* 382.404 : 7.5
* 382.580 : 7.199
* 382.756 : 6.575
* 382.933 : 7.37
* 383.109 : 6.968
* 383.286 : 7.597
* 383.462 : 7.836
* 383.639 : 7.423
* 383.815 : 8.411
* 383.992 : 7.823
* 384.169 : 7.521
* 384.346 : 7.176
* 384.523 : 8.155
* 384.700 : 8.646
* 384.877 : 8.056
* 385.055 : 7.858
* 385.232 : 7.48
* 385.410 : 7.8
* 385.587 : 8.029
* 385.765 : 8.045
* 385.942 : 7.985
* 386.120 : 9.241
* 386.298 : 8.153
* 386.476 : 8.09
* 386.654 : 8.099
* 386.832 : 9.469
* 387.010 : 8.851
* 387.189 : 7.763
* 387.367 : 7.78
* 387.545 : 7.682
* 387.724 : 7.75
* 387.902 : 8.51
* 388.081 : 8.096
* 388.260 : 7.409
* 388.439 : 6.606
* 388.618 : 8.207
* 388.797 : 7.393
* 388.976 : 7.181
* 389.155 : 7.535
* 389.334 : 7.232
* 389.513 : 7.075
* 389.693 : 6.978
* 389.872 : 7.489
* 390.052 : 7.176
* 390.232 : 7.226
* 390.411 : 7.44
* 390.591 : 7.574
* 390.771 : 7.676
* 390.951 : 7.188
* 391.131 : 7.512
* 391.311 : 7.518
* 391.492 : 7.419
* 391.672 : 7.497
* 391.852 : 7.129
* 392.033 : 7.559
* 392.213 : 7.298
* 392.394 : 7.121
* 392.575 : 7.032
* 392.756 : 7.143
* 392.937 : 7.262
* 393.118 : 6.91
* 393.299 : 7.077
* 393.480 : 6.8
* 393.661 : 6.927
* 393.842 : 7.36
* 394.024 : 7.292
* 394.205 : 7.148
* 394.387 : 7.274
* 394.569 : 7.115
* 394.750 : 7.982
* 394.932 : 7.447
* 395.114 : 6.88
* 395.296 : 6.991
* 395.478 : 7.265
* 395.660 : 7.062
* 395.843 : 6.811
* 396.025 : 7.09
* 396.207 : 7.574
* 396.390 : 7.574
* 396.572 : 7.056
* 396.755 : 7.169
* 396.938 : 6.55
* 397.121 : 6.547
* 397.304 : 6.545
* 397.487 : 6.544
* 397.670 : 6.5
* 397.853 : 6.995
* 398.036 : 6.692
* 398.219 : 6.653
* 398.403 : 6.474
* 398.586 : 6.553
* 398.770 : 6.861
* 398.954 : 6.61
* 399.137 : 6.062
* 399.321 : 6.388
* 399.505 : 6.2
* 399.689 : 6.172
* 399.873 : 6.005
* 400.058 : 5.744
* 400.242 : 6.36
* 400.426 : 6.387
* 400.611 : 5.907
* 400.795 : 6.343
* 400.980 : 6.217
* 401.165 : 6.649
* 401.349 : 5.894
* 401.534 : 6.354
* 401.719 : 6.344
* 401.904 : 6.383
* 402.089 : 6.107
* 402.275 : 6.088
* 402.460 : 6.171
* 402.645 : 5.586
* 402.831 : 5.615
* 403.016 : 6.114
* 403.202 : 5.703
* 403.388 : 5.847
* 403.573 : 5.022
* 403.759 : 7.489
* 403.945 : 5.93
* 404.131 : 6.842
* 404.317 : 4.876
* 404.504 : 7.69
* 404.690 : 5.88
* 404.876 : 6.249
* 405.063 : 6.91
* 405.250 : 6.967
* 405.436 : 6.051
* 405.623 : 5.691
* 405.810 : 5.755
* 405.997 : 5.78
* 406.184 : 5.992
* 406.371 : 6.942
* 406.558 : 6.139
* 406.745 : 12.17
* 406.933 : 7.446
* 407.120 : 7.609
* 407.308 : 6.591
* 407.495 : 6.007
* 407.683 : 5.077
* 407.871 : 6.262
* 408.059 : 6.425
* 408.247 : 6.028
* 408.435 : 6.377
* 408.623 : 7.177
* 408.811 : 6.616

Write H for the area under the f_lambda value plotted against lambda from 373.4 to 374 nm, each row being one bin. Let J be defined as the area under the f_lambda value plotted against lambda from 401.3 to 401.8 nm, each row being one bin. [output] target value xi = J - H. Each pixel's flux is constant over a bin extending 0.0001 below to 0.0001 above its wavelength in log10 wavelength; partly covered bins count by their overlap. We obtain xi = -2.10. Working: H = 5.2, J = 3.1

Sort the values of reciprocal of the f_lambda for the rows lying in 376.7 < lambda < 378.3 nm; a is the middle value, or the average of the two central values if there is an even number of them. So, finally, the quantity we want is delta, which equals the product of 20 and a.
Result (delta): 2.46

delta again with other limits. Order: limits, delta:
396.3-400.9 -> 3.06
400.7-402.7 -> 3.22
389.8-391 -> 2.69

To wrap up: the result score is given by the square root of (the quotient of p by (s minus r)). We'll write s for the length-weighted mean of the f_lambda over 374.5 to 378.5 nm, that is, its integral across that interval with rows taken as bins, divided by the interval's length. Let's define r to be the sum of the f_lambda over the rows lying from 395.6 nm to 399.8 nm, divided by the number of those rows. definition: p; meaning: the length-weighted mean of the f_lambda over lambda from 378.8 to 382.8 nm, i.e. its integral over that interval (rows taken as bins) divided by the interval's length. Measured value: 2.1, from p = 7.5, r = 6.7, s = 8.4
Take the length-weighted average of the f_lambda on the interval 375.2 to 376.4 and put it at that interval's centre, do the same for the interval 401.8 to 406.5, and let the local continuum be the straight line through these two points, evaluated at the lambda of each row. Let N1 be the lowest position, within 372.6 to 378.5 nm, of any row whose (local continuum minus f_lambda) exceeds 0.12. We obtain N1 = 373.527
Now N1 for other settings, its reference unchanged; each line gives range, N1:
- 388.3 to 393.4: 388.439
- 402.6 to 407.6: 402.645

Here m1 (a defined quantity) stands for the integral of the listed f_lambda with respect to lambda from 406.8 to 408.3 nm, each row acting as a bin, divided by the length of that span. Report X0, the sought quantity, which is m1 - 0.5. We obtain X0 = 6.1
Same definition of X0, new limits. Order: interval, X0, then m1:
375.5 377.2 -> 8.1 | 8.6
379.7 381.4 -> 6.8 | 7.3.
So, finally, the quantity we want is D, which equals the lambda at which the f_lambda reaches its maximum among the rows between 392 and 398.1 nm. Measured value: 394.750 nm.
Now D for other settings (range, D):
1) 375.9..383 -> 376.117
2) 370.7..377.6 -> 372.840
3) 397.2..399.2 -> 397.853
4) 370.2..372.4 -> 371.640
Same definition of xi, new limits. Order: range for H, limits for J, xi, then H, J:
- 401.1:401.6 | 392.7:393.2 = 0.41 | 3.1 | 3.6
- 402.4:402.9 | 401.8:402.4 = 0.83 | 2.9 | 3.7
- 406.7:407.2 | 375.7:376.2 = -0.01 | 4.4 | 4.4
